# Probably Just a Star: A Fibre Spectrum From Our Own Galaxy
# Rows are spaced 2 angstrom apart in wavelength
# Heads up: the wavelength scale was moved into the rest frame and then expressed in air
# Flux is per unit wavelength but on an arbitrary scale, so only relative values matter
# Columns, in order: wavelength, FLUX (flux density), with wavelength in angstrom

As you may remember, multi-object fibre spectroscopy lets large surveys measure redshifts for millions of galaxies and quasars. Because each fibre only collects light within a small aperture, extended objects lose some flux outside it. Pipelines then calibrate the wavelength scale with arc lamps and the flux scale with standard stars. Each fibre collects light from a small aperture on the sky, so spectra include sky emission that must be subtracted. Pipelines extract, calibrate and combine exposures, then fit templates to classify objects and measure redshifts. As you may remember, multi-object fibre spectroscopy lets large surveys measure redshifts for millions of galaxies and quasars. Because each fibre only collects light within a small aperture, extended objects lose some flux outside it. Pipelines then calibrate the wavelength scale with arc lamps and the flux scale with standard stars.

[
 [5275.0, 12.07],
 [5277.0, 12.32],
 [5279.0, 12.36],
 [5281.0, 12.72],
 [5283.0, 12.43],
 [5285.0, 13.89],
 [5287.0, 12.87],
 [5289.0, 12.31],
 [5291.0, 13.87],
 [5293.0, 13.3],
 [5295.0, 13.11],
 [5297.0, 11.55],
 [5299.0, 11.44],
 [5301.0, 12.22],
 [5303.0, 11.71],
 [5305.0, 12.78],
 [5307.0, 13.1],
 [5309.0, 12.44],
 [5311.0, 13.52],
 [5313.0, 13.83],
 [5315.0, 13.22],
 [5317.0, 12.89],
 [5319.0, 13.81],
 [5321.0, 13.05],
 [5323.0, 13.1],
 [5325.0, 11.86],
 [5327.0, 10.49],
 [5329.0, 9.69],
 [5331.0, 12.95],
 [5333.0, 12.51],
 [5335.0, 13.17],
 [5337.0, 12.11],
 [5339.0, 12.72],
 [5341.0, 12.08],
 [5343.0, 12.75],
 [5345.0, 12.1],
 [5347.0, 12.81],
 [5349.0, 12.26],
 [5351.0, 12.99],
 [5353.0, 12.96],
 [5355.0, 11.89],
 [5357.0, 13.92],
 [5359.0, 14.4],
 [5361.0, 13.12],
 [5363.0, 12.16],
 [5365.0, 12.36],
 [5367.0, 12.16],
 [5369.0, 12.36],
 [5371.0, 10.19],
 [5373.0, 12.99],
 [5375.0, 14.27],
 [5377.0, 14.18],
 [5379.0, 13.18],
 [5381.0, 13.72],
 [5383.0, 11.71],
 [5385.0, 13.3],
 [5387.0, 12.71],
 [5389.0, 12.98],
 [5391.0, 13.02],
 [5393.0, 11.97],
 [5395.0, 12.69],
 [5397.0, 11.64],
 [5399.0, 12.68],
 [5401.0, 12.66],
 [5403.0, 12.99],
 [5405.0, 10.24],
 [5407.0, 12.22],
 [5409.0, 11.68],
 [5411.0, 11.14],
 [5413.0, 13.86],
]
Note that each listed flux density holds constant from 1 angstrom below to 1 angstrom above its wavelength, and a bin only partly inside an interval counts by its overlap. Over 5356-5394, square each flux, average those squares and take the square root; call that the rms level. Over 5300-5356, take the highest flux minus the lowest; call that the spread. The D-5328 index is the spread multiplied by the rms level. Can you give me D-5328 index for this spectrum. 53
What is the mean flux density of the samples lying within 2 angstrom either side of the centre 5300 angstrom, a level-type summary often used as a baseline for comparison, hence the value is 11.8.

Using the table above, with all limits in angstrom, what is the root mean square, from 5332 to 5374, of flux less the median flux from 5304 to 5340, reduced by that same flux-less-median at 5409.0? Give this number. 2.1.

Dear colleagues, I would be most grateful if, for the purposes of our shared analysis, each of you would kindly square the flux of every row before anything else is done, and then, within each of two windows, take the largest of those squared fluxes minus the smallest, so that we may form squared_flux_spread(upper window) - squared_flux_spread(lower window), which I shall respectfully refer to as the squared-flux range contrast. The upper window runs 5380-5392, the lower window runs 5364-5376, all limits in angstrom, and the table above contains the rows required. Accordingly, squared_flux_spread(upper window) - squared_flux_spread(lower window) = -49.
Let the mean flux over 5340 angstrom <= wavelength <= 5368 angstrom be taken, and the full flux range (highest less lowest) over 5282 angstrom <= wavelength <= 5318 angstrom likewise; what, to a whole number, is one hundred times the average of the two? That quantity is 758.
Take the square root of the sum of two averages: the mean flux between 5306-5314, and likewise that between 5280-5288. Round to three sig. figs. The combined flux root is 5.12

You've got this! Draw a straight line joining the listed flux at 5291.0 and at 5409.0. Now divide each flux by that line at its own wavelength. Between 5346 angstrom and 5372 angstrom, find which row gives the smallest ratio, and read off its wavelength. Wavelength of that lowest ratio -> 5371.0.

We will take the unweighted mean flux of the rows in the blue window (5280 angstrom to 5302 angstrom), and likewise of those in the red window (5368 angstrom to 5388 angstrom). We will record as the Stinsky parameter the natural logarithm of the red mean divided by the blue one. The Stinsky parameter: 0.013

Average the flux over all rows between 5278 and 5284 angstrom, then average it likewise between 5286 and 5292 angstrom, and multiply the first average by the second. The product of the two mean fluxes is 163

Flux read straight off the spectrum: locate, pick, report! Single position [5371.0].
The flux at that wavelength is 10.19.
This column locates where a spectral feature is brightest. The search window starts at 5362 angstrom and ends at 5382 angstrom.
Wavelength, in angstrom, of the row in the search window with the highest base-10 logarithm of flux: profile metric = 5375.0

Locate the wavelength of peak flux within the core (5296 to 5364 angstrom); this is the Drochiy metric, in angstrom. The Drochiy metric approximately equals 5359.0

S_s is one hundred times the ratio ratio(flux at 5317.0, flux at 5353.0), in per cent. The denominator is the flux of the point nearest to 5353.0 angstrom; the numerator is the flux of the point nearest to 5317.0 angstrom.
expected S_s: 99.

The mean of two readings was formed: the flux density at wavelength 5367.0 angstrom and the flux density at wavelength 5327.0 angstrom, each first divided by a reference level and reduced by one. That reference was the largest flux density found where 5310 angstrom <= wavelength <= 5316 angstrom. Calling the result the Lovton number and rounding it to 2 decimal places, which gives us -0.18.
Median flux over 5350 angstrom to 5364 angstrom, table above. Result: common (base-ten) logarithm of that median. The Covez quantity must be 1.11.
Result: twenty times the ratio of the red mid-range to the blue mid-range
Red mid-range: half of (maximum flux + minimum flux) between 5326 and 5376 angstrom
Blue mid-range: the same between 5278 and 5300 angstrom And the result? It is 19.0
